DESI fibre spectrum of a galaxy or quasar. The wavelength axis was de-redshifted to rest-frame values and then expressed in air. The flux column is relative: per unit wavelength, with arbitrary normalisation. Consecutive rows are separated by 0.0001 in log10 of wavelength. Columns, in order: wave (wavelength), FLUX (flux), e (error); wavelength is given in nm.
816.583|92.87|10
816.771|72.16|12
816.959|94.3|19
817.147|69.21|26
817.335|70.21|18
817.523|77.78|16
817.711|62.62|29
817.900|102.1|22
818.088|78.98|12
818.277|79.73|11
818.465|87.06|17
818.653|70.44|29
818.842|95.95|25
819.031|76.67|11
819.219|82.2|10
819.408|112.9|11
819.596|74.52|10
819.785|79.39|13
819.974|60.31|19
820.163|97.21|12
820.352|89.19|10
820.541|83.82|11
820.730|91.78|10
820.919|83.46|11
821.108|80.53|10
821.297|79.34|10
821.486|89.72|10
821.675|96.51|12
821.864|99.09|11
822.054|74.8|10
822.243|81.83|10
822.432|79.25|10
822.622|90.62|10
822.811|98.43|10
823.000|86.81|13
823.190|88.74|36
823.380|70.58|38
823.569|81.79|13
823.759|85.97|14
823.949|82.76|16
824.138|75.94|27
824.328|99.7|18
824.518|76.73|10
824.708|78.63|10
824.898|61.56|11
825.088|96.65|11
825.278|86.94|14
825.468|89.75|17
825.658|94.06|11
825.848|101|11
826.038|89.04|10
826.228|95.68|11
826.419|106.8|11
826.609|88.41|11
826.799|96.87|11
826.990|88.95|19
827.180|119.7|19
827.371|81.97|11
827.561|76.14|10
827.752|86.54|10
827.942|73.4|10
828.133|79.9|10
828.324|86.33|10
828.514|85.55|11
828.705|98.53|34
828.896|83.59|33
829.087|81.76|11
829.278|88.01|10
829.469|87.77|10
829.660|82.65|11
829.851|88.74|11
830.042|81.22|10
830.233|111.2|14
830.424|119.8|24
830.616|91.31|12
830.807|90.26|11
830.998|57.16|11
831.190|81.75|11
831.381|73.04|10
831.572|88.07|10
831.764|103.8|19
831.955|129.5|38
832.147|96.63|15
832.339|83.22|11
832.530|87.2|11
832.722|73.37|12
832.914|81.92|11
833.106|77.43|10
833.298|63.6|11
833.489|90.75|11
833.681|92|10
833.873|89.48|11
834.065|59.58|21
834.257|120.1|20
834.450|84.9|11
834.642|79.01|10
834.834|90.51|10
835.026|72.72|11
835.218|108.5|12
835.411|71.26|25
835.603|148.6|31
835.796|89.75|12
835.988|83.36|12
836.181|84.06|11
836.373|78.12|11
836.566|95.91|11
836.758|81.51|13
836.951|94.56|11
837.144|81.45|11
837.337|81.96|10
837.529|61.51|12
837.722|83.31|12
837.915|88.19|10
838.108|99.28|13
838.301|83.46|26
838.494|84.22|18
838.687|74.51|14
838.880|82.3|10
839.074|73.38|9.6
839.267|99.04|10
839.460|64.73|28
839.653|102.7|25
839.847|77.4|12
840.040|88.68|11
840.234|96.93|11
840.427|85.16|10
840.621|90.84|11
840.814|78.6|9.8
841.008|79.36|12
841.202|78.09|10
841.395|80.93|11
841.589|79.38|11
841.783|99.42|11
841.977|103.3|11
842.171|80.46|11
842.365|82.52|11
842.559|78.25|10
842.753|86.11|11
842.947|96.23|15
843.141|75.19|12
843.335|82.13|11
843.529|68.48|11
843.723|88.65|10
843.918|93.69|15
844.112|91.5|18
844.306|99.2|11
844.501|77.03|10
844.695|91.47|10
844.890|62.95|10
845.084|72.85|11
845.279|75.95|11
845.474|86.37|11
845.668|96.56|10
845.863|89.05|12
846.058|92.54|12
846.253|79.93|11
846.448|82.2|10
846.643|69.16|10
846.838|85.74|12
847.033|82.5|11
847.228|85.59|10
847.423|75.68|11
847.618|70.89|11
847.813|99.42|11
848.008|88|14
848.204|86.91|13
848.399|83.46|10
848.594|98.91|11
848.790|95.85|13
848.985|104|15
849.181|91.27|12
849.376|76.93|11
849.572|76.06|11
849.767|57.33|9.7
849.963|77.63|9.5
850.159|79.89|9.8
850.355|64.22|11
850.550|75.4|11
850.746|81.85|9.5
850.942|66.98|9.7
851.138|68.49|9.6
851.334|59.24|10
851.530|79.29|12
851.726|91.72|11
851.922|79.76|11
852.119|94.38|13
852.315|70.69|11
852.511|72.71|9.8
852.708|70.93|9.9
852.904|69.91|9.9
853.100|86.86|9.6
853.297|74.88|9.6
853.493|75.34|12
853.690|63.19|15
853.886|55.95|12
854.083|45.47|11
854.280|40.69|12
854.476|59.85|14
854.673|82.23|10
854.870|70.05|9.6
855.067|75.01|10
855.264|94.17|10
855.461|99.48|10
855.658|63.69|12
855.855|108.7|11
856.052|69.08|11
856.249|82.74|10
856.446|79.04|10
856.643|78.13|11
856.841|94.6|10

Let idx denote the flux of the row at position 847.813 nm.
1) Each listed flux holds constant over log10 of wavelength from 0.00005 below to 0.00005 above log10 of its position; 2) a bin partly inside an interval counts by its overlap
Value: 99.42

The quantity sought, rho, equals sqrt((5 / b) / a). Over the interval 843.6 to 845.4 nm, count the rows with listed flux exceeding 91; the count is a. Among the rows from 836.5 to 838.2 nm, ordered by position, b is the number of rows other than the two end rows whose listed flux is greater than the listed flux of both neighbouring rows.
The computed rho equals 0.8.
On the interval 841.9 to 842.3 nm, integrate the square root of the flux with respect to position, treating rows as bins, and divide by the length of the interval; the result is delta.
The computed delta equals 9.5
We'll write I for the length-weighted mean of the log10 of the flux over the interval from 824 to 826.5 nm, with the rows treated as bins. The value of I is 1.942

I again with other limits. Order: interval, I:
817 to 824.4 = 1.920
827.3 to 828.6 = 1.911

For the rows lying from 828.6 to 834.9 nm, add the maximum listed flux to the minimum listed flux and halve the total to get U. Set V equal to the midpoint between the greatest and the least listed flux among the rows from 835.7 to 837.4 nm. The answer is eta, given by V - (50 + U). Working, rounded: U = 93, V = 87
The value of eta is -56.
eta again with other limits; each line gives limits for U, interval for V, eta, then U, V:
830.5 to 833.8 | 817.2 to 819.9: -56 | 93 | 88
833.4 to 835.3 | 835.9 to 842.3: -57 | 90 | 82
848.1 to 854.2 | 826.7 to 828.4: -28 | 75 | 97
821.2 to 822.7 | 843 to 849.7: -53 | 87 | 83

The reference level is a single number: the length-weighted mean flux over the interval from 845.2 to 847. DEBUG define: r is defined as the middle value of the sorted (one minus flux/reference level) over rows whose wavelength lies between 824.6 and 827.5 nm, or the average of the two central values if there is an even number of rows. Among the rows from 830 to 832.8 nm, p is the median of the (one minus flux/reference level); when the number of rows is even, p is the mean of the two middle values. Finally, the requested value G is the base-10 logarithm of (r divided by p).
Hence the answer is 0.16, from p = -0.046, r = -0.07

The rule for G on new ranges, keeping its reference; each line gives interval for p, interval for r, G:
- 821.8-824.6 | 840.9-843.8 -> 0.36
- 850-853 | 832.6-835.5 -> -0.71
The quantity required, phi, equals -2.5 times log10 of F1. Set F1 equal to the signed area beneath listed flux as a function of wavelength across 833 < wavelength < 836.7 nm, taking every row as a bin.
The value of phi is -6.3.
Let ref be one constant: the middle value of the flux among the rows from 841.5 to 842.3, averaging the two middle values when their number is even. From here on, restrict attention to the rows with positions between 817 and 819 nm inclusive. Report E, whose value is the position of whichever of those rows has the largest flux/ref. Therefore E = 817.900 nm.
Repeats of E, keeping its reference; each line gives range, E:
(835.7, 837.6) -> 836.566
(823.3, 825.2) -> 824.328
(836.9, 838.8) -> 838.108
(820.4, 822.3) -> 821.864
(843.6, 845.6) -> 844.306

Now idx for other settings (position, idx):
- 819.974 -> 60.31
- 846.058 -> 92.54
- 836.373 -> 78.12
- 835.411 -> 71.26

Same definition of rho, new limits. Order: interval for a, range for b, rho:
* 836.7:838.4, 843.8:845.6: 1.1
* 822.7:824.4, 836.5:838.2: 1.1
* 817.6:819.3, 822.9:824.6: 0.9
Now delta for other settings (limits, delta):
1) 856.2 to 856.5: 9.0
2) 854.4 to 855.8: 8.8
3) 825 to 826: 9.7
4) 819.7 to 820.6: 9.0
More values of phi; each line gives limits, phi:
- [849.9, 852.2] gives -5.6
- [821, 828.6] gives -7.1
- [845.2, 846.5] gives -5.1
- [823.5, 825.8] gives -5.7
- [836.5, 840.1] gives -6.2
